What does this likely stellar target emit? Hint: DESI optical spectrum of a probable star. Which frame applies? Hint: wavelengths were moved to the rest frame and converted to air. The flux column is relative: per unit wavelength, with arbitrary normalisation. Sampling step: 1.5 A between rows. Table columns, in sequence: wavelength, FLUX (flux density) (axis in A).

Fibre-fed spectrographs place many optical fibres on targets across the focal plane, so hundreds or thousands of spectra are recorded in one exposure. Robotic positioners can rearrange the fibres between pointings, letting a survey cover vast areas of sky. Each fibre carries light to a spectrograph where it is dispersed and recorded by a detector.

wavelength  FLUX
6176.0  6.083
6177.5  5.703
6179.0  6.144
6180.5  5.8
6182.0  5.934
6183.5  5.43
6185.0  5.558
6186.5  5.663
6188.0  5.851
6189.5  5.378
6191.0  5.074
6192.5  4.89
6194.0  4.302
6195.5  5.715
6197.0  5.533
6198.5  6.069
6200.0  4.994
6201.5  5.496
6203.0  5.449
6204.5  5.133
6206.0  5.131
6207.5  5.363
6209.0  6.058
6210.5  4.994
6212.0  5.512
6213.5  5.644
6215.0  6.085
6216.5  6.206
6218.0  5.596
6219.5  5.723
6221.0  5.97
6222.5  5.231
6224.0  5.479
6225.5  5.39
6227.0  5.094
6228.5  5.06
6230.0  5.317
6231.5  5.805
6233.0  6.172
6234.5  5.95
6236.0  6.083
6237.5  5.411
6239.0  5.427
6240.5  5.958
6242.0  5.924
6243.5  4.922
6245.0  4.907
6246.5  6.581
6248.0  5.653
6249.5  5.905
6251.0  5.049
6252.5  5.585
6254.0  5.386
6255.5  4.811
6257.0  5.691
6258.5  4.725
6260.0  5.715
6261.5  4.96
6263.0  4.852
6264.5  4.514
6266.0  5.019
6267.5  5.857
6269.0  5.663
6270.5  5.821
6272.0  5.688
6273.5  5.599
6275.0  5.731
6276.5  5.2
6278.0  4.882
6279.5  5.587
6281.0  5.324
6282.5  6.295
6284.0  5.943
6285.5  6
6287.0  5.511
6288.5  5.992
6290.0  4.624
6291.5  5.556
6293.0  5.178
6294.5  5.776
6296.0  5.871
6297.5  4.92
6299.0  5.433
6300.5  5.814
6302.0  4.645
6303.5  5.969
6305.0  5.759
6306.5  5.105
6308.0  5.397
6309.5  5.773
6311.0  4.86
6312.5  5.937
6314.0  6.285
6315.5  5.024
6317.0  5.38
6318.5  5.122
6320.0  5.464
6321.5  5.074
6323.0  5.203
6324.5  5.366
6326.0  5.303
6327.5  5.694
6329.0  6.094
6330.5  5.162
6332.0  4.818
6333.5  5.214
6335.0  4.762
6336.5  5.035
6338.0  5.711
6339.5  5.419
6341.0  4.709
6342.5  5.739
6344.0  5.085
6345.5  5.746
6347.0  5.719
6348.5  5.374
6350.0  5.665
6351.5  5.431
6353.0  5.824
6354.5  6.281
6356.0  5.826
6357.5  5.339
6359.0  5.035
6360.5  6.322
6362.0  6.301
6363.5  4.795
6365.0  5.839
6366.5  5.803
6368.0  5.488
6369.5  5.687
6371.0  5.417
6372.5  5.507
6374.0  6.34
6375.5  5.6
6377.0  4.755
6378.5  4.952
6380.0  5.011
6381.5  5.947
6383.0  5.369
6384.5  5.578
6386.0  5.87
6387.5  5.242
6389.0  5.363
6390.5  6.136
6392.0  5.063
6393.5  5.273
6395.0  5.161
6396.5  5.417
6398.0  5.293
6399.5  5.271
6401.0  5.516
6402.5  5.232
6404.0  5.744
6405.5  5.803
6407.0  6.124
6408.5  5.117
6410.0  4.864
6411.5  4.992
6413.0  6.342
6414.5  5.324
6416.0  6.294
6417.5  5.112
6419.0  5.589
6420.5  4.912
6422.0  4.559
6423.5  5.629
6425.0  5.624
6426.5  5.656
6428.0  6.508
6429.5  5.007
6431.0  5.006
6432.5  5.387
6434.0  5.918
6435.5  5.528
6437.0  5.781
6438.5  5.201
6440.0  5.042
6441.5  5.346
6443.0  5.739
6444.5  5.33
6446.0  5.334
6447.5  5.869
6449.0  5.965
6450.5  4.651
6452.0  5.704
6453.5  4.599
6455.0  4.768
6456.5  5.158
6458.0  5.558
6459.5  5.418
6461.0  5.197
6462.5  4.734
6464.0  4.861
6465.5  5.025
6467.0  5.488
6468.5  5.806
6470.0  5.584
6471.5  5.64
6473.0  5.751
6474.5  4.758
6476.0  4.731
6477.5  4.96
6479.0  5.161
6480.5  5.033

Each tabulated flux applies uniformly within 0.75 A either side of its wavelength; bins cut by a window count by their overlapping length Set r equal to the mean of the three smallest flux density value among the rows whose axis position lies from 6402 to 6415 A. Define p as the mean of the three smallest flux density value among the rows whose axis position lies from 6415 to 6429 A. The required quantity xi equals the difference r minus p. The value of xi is 0.1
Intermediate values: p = 4.86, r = 4.99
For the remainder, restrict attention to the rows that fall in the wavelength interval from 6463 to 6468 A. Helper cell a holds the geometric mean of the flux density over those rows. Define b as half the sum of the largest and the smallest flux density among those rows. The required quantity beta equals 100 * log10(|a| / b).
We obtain -0.5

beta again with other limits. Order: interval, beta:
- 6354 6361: 0.5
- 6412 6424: -0.1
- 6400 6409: -0.3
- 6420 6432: -1.6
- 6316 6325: 0.0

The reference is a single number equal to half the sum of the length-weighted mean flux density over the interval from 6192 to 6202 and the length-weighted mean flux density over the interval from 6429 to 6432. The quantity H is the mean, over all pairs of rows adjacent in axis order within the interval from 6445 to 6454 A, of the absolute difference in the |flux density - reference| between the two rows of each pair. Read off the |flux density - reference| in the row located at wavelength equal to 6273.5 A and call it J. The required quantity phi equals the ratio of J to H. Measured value 2.2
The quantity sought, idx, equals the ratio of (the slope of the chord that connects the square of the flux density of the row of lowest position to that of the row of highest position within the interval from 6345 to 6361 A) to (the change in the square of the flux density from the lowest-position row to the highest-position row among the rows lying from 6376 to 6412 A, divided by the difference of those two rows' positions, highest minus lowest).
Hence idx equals 6.9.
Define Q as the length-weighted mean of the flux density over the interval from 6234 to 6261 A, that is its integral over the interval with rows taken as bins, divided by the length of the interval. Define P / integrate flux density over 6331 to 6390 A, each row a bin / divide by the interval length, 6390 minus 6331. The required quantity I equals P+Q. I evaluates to 11.02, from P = 5.49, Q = 5.5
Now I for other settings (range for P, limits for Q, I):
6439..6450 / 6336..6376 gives 11.09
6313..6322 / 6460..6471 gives 10.67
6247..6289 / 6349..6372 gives 11.13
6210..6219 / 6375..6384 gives 10.96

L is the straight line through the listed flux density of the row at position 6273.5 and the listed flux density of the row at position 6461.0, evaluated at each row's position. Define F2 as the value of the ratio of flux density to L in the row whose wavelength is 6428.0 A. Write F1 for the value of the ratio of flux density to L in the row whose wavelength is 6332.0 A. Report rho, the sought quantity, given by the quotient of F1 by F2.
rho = 0.71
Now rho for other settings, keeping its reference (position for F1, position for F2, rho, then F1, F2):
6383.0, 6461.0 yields 1.00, 1.00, 1.00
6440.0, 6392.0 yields 1.02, 0.96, 0.95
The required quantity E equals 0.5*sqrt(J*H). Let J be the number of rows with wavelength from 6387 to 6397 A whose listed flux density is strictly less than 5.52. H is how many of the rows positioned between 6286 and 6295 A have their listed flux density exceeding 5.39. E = 2.4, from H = 4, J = 6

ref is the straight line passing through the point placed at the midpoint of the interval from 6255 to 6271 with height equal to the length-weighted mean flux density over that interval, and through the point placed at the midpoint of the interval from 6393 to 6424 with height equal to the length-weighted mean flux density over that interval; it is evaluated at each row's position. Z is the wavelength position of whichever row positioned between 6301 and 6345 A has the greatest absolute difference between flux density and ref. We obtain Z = 6314.0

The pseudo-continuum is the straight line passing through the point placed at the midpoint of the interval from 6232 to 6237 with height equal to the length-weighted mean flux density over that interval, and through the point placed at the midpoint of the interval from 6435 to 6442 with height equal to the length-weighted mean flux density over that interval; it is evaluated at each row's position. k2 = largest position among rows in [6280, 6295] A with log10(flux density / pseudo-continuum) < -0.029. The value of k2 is 6293.0 A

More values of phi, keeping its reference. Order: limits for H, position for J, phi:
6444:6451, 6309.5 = 2.6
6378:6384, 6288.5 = 2.0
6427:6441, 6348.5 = 0.5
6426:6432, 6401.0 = 0.5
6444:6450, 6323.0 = 0.2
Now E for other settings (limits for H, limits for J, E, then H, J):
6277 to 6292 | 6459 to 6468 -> 3.2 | 7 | 6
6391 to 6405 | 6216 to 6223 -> 0.9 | 3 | 1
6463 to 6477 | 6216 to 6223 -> 1.1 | 5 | 1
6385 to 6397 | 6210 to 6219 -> 1.2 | 3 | 2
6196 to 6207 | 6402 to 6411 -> 1.7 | 4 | 3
